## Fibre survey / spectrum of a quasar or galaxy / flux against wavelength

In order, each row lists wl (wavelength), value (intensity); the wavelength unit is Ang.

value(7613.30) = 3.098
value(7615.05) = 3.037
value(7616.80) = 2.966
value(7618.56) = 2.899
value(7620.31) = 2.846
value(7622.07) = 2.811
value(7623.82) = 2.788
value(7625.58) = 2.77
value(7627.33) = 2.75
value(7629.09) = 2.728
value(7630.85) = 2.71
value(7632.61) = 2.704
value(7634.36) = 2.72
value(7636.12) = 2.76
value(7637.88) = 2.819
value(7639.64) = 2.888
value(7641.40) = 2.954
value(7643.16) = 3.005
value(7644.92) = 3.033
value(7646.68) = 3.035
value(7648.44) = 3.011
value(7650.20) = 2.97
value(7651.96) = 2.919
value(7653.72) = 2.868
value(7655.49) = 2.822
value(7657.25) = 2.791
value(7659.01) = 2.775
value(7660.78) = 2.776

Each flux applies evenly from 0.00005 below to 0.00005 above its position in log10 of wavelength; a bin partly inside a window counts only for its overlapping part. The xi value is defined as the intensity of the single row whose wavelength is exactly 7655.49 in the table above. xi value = 2.822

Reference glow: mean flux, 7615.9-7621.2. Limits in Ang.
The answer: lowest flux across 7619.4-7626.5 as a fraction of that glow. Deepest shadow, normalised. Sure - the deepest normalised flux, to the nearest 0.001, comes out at 0.954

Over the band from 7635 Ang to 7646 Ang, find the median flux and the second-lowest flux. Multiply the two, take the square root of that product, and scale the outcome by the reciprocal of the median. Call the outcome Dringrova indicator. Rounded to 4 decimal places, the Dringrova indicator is 0.9824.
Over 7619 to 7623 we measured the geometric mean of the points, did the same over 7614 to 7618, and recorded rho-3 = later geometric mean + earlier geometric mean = 5.83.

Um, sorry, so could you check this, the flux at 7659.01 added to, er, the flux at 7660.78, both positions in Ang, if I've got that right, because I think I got 5.55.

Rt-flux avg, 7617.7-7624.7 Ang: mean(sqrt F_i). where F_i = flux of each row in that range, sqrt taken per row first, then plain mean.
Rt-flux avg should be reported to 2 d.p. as 1.68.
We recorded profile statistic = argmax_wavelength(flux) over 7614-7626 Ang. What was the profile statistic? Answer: 7615.05 Ang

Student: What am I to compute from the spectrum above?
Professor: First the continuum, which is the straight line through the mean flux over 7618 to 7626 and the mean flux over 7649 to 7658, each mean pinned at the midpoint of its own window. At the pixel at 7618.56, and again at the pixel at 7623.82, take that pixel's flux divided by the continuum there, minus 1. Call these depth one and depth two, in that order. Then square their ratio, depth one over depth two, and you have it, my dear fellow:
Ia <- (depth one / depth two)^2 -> 5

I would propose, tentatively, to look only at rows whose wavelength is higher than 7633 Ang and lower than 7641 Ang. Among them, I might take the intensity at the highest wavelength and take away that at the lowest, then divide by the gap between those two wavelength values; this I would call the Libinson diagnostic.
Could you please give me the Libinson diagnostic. 0.032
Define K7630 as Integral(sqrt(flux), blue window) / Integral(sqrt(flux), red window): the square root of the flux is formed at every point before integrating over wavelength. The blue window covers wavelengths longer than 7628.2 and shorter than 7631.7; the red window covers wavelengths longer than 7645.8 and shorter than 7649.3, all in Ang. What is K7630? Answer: 0.946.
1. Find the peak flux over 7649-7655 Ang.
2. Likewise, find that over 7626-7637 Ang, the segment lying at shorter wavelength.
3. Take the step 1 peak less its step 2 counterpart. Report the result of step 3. 0.21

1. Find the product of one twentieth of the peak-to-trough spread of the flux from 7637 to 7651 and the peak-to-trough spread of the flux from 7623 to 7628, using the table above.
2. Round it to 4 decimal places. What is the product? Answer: 0.0004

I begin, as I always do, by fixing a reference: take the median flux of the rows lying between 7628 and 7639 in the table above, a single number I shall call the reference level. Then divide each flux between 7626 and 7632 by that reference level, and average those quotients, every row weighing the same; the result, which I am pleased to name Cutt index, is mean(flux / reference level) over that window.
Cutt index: 1.00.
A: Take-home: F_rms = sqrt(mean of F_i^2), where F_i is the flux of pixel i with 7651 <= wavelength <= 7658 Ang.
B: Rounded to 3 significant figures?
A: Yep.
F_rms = 2.85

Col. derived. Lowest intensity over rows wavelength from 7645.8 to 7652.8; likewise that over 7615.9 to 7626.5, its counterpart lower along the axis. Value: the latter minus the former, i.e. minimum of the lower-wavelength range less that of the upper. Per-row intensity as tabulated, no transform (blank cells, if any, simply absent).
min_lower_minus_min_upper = -0.15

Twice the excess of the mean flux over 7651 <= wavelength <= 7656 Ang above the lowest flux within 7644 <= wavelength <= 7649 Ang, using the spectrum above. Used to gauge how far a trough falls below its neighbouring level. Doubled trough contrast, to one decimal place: -0.3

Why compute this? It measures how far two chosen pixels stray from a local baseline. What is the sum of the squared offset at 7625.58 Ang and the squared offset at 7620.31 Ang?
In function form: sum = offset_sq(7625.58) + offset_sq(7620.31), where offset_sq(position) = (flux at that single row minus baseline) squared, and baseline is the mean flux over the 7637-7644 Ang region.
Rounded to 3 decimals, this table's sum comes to 0.026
